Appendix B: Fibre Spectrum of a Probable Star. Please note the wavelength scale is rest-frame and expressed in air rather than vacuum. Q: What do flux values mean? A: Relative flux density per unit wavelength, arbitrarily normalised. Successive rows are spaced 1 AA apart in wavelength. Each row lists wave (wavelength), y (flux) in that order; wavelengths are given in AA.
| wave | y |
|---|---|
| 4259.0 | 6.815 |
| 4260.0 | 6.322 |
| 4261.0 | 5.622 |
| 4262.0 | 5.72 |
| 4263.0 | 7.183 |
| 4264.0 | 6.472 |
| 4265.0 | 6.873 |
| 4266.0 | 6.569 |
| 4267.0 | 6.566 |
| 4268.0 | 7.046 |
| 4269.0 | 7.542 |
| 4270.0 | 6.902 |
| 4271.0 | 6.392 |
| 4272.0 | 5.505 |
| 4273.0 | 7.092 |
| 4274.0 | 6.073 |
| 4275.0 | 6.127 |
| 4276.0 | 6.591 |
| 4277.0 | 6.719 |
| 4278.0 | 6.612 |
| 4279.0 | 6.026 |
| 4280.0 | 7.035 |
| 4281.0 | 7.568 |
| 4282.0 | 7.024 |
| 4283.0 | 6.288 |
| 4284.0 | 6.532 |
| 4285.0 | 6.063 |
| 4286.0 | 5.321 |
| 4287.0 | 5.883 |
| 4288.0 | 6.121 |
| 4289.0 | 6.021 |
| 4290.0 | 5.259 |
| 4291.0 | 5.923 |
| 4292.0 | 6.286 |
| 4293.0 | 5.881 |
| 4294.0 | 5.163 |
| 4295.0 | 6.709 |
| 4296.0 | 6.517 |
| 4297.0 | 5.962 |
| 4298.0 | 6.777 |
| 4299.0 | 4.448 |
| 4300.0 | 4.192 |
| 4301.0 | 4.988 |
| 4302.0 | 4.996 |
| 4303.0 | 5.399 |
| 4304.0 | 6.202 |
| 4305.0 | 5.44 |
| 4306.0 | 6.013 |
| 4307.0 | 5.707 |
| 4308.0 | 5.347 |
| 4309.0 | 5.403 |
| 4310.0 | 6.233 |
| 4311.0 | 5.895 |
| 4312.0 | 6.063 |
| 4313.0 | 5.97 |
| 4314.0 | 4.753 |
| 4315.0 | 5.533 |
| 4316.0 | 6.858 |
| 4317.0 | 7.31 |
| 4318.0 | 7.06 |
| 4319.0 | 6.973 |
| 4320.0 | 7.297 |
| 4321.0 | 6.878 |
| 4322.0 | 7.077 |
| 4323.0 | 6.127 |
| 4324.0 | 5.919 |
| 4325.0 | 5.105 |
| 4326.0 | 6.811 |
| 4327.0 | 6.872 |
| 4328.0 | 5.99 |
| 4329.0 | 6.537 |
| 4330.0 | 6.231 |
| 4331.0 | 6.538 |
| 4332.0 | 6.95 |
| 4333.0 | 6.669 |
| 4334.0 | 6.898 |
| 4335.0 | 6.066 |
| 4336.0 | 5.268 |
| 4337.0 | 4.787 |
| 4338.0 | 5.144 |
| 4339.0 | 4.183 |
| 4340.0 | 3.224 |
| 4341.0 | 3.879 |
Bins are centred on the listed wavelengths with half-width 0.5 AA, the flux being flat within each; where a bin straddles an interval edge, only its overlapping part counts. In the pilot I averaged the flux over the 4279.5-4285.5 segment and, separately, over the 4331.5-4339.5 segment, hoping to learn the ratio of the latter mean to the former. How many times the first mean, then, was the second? 0.85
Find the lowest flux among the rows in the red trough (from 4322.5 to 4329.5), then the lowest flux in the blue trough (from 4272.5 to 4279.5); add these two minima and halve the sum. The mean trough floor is 5.6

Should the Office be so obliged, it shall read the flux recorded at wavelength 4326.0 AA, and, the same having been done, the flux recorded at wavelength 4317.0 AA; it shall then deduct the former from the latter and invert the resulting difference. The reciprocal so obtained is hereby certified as 2.0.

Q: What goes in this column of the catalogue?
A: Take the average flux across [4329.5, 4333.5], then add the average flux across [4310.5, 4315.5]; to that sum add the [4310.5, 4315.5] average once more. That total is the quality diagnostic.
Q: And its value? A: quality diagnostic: 17.9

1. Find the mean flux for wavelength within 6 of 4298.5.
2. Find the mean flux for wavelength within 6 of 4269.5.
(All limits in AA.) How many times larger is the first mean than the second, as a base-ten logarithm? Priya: -0.071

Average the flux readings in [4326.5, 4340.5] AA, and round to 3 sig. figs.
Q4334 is 5.81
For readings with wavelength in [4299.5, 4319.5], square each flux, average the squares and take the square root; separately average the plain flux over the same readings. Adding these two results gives 11.69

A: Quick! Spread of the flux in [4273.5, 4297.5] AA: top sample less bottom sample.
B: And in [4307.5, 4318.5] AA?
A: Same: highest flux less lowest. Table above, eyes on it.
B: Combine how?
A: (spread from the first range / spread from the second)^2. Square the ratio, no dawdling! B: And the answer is 0.88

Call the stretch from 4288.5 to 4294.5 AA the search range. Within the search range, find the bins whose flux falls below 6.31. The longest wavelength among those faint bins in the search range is 4294.0 AA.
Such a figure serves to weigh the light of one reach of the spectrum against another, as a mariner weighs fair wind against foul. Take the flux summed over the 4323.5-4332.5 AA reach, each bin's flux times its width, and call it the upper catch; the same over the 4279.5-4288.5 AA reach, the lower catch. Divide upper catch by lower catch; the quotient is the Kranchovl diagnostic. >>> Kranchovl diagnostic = 1.0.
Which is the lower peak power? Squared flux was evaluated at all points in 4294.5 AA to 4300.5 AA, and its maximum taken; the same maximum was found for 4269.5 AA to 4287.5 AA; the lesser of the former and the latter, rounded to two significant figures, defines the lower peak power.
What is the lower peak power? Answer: 46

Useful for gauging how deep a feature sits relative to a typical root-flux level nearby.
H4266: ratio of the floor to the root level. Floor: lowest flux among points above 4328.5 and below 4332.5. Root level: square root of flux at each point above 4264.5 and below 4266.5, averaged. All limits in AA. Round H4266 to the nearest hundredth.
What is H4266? 2.40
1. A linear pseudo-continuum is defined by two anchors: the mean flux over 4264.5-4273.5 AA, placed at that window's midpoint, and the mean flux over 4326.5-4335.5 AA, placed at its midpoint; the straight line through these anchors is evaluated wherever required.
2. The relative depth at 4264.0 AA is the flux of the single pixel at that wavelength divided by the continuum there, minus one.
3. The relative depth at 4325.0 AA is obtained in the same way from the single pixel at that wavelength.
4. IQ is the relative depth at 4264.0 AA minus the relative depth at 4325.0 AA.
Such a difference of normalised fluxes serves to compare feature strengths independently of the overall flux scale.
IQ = 0.18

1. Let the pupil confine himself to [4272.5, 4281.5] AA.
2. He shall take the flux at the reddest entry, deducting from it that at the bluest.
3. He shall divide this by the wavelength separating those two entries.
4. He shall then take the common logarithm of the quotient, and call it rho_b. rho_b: -1.2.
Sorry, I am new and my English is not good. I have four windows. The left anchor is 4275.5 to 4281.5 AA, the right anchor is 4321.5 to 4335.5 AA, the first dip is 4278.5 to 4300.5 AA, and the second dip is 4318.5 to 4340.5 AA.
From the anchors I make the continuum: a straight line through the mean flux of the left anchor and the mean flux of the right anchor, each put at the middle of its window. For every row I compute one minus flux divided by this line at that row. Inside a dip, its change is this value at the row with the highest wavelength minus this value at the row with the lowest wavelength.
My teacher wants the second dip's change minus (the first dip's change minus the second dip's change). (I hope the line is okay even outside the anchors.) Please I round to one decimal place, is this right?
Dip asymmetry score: 0.9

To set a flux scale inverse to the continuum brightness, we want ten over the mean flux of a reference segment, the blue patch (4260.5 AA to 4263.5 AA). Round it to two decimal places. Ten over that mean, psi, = 1.62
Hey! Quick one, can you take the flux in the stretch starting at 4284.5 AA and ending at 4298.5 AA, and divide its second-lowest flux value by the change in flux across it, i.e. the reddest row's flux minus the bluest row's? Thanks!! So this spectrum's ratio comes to 7.4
